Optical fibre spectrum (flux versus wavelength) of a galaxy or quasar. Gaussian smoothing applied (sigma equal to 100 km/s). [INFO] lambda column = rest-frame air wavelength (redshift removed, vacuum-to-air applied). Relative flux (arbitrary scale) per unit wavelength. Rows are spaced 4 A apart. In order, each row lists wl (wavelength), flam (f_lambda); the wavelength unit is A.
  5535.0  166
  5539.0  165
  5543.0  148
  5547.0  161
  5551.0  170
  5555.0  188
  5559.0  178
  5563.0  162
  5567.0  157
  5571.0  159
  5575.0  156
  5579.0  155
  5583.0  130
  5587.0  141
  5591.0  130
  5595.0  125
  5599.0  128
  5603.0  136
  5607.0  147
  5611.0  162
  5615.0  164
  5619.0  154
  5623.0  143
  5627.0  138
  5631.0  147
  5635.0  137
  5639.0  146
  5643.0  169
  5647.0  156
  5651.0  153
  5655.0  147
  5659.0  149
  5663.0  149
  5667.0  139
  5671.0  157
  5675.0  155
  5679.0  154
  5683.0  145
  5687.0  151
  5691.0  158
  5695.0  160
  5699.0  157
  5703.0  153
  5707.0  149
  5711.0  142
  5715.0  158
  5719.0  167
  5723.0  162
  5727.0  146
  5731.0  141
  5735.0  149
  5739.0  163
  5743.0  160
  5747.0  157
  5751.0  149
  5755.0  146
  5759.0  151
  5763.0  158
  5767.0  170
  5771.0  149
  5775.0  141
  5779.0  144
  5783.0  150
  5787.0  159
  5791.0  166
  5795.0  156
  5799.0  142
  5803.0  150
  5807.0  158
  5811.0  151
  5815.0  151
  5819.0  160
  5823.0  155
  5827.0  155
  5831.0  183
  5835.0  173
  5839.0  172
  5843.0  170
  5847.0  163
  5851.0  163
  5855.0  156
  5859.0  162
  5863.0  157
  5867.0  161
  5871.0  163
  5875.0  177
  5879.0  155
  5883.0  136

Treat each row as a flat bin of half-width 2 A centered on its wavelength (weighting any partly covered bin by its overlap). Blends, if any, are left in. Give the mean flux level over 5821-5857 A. 166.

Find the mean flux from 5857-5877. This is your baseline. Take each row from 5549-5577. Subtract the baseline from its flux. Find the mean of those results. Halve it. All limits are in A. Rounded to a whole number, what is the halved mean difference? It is 2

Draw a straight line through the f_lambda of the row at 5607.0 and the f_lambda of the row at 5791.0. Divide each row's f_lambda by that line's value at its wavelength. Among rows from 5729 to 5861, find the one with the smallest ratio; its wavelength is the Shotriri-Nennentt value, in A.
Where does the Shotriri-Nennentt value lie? 5799.0 A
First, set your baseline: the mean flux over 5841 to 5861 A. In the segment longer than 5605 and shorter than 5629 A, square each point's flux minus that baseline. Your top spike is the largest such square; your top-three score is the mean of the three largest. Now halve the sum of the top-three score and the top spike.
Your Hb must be 517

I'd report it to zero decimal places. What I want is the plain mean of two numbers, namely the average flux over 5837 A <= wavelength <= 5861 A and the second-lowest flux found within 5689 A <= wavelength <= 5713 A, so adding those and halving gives 157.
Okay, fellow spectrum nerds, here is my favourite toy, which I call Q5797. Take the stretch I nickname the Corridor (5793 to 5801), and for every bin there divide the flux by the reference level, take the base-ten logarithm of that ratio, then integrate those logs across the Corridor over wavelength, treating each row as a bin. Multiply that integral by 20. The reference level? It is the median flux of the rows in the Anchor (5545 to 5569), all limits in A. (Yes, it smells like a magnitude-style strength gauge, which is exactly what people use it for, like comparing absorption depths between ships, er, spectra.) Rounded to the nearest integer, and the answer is -8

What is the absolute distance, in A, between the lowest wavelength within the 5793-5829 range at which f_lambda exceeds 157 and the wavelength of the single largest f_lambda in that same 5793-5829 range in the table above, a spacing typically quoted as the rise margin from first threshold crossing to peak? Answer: 12 A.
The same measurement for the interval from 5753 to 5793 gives 4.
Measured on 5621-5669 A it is 0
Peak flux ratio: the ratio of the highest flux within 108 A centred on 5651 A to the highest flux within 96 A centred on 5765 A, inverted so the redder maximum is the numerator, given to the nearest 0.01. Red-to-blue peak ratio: 1.01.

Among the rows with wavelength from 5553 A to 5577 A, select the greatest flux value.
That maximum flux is 188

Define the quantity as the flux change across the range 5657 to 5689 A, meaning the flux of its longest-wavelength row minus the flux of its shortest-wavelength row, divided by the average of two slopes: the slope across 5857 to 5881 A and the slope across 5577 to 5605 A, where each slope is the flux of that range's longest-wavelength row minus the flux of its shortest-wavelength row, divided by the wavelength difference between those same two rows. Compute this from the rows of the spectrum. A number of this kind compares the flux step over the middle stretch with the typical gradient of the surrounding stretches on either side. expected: -4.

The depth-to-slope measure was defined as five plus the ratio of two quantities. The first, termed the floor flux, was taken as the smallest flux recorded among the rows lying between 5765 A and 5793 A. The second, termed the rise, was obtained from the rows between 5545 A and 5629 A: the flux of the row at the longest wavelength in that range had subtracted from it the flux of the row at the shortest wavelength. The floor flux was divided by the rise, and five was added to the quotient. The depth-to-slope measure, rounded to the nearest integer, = -1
